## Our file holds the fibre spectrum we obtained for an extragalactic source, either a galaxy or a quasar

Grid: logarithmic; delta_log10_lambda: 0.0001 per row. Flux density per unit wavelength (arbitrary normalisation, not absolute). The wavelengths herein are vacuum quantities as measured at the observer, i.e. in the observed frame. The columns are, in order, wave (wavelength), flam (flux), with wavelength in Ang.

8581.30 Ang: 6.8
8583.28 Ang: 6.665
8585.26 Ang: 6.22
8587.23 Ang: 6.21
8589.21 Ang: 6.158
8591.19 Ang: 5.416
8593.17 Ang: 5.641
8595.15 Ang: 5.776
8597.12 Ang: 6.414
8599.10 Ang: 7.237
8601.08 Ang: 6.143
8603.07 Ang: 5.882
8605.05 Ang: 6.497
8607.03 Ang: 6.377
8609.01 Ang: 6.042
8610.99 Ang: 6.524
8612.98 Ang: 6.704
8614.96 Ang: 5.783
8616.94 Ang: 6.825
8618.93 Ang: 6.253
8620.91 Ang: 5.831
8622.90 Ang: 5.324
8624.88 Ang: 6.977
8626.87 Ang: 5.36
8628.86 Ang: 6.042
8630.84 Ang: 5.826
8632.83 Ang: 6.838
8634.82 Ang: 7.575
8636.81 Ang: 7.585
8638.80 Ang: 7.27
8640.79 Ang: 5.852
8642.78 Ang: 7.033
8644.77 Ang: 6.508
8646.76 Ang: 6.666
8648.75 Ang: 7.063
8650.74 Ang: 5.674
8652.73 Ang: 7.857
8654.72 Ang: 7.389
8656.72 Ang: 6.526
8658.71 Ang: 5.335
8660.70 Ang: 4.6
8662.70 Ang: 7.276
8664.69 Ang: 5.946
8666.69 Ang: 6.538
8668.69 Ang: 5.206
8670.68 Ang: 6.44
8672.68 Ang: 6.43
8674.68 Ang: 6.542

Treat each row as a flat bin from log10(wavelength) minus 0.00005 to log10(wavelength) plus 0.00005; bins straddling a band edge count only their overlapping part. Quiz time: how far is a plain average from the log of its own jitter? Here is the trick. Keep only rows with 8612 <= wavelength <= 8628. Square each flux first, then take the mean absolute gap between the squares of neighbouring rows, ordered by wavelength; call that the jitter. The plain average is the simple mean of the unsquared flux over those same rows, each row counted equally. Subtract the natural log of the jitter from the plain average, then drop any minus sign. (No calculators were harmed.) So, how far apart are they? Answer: 3.66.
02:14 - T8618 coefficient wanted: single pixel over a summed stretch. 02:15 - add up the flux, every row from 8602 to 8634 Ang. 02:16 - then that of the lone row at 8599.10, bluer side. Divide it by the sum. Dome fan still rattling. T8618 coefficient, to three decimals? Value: 0.073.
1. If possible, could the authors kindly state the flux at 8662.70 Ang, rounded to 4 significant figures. 7.276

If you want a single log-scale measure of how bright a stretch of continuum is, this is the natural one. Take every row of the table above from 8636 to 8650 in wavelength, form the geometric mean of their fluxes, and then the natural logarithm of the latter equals 1.92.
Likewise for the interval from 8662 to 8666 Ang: 1.88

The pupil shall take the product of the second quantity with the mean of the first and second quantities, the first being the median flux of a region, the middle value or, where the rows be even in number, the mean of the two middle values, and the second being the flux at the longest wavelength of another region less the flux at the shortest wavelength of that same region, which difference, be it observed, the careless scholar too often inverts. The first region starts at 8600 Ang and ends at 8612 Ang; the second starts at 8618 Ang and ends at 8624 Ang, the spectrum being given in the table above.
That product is -2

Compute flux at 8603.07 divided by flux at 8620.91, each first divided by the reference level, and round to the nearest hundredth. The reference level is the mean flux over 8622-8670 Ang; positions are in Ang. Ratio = 1.01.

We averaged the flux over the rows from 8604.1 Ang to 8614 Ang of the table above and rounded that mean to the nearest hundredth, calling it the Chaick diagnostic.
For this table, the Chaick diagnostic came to 6.43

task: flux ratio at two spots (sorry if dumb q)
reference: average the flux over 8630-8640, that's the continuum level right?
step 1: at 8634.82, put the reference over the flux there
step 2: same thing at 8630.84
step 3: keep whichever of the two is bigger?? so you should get 1.20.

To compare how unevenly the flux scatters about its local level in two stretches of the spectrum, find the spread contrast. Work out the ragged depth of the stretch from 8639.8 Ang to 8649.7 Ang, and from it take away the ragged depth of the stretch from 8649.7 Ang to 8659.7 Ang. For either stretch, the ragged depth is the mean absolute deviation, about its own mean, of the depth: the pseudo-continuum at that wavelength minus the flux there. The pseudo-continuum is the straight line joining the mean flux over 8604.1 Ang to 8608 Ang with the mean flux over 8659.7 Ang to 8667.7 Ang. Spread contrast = -0.48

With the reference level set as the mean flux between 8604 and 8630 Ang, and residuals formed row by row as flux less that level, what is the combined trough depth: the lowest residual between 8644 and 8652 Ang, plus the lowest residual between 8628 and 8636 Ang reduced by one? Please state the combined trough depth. -1.89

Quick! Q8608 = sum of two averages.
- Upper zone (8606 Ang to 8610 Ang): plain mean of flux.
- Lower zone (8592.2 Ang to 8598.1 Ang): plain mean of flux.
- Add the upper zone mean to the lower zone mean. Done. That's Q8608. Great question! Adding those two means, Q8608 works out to 12.2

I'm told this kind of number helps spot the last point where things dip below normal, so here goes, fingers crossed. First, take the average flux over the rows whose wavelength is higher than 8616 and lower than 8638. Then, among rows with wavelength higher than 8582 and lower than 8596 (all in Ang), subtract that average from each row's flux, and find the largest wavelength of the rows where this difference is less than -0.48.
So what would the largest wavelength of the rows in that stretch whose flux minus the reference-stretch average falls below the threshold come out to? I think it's 8595.15 Ang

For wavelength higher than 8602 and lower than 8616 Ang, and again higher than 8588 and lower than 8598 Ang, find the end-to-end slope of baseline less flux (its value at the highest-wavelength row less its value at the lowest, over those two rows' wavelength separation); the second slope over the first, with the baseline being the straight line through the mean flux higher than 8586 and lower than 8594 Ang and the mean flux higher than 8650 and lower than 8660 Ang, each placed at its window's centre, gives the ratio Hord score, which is -1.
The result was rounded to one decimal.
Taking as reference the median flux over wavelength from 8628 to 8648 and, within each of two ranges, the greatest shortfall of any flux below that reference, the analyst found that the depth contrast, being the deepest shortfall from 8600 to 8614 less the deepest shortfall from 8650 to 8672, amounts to -1.3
